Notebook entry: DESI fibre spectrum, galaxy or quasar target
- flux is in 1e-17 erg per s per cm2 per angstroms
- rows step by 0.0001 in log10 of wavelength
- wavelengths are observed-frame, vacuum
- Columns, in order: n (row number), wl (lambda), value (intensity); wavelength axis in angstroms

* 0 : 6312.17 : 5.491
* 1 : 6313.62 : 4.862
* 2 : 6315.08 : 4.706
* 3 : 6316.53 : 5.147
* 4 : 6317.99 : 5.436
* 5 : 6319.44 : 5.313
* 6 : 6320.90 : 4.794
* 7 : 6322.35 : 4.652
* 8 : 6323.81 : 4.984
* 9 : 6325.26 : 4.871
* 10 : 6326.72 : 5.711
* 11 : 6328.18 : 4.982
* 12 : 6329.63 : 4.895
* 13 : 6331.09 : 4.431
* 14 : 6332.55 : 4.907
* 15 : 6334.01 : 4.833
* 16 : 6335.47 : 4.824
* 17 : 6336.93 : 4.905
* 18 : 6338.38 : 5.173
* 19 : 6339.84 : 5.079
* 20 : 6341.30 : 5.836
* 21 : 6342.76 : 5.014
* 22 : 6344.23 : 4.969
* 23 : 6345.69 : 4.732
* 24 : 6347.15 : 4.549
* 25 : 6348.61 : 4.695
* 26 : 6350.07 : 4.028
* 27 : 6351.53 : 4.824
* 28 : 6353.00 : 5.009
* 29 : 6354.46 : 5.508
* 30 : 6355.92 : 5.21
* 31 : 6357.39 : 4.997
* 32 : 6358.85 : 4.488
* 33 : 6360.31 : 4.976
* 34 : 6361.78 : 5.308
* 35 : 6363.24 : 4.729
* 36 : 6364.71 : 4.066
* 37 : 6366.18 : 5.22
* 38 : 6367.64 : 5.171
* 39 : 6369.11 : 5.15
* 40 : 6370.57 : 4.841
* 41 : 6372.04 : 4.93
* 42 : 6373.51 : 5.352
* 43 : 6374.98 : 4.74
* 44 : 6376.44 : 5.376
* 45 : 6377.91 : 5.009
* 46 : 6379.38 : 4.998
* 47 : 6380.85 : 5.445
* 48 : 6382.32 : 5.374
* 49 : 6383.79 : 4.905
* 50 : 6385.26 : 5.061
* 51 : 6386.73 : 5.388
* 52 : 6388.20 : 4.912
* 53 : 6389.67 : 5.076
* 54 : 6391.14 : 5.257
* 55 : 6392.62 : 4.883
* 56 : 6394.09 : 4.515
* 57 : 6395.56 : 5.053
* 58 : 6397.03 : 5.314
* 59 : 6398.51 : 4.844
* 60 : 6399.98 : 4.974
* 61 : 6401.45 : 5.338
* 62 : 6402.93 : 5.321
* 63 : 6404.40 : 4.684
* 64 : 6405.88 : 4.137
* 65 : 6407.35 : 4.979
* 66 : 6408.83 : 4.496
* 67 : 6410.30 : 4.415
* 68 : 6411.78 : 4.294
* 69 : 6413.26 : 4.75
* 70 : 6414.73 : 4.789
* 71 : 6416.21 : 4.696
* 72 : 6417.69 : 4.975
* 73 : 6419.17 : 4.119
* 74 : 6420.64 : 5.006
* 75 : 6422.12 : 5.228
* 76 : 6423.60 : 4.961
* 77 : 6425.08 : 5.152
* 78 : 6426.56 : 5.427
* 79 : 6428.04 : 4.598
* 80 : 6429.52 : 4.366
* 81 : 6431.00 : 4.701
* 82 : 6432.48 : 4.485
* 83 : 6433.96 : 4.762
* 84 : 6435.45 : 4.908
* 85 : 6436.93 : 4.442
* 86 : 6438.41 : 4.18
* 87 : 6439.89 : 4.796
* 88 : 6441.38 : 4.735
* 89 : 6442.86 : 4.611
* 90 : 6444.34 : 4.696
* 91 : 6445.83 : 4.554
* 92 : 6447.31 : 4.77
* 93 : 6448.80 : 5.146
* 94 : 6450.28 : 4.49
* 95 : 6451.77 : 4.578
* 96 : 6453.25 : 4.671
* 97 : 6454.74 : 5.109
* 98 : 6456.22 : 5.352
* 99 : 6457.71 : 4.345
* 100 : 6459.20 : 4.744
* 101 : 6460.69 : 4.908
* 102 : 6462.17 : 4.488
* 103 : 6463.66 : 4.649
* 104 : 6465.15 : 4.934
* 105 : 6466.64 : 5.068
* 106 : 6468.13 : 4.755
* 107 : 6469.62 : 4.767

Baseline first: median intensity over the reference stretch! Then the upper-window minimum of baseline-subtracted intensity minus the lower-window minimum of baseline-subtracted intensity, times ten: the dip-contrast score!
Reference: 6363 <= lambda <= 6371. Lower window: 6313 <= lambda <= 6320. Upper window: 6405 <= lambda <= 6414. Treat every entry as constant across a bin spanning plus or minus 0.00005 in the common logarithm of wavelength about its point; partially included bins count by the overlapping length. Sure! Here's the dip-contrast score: -6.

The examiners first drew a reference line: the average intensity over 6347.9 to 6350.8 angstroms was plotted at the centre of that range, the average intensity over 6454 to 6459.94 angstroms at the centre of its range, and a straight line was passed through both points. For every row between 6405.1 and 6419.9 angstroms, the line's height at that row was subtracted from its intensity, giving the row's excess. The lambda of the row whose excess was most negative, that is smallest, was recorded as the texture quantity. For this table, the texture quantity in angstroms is 6419.17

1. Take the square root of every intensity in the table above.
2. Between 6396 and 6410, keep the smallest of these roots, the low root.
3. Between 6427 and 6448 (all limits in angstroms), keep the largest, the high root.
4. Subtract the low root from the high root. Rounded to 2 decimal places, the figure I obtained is 0.18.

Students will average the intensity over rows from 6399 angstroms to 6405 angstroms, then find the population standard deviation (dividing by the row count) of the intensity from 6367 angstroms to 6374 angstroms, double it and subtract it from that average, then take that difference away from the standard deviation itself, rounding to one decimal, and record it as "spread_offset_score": -4.5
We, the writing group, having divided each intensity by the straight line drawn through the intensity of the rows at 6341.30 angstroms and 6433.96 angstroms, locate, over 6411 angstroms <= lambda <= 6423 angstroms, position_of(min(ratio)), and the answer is 6419.17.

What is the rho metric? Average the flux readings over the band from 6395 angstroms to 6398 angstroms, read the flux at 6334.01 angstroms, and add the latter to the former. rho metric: 10.0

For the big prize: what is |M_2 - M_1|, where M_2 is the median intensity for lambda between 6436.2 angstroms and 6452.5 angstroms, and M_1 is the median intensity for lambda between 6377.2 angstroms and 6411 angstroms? 0.39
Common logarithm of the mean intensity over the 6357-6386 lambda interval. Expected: 0.700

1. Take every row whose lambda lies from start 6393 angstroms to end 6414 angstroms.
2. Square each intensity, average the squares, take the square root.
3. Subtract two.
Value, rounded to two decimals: 2.81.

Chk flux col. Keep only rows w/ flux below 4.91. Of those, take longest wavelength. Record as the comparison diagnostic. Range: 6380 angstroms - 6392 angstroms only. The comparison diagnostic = 6383.79 angstroms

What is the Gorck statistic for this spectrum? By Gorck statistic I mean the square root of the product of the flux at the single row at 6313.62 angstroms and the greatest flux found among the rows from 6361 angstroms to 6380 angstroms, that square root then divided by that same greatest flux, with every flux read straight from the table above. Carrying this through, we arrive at 0.951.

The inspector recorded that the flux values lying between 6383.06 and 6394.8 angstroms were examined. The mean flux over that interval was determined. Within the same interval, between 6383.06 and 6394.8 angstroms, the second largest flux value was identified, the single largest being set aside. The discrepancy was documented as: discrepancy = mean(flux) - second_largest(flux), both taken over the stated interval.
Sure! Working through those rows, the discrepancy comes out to -0.26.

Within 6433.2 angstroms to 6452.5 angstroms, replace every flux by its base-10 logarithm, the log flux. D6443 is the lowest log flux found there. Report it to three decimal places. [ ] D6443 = 0.621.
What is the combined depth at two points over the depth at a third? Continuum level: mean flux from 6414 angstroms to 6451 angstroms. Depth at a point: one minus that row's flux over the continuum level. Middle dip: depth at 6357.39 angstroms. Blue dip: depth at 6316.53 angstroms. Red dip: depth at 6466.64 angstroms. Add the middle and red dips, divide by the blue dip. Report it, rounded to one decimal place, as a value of 1.4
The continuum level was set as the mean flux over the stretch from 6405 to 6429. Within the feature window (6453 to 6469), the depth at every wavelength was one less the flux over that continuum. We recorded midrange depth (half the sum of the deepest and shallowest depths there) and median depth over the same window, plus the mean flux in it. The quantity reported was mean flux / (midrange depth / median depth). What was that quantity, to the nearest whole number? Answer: 0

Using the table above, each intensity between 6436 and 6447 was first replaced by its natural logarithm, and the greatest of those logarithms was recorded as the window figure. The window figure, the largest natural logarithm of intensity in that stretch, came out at 1.57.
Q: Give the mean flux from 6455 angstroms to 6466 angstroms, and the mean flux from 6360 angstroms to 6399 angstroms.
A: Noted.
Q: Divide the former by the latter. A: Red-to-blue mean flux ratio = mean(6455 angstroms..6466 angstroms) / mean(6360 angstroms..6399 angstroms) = 0.95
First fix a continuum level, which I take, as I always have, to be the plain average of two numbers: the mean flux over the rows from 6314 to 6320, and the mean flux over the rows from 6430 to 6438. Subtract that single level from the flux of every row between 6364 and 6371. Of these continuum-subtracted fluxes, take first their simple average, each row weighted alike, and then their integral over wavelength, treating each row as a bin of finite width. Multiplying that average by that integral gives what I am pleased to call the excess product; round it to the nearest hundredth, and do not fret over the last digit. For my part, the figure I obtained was 0.00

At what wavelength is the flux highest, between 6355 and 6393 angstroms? 6380.85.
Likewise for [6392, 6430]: 6426.56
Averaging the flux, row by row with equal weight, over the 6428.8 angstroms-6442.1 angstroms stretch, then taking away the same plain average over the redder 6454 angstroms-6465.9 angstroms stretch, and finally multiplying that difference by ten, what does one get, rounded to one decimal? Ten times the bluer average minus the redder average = -2.2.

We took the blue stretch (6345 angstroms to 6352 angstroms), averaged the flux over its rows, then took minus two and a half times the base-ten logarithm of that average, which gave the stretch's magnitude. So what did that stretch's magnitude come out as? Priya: -1.65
